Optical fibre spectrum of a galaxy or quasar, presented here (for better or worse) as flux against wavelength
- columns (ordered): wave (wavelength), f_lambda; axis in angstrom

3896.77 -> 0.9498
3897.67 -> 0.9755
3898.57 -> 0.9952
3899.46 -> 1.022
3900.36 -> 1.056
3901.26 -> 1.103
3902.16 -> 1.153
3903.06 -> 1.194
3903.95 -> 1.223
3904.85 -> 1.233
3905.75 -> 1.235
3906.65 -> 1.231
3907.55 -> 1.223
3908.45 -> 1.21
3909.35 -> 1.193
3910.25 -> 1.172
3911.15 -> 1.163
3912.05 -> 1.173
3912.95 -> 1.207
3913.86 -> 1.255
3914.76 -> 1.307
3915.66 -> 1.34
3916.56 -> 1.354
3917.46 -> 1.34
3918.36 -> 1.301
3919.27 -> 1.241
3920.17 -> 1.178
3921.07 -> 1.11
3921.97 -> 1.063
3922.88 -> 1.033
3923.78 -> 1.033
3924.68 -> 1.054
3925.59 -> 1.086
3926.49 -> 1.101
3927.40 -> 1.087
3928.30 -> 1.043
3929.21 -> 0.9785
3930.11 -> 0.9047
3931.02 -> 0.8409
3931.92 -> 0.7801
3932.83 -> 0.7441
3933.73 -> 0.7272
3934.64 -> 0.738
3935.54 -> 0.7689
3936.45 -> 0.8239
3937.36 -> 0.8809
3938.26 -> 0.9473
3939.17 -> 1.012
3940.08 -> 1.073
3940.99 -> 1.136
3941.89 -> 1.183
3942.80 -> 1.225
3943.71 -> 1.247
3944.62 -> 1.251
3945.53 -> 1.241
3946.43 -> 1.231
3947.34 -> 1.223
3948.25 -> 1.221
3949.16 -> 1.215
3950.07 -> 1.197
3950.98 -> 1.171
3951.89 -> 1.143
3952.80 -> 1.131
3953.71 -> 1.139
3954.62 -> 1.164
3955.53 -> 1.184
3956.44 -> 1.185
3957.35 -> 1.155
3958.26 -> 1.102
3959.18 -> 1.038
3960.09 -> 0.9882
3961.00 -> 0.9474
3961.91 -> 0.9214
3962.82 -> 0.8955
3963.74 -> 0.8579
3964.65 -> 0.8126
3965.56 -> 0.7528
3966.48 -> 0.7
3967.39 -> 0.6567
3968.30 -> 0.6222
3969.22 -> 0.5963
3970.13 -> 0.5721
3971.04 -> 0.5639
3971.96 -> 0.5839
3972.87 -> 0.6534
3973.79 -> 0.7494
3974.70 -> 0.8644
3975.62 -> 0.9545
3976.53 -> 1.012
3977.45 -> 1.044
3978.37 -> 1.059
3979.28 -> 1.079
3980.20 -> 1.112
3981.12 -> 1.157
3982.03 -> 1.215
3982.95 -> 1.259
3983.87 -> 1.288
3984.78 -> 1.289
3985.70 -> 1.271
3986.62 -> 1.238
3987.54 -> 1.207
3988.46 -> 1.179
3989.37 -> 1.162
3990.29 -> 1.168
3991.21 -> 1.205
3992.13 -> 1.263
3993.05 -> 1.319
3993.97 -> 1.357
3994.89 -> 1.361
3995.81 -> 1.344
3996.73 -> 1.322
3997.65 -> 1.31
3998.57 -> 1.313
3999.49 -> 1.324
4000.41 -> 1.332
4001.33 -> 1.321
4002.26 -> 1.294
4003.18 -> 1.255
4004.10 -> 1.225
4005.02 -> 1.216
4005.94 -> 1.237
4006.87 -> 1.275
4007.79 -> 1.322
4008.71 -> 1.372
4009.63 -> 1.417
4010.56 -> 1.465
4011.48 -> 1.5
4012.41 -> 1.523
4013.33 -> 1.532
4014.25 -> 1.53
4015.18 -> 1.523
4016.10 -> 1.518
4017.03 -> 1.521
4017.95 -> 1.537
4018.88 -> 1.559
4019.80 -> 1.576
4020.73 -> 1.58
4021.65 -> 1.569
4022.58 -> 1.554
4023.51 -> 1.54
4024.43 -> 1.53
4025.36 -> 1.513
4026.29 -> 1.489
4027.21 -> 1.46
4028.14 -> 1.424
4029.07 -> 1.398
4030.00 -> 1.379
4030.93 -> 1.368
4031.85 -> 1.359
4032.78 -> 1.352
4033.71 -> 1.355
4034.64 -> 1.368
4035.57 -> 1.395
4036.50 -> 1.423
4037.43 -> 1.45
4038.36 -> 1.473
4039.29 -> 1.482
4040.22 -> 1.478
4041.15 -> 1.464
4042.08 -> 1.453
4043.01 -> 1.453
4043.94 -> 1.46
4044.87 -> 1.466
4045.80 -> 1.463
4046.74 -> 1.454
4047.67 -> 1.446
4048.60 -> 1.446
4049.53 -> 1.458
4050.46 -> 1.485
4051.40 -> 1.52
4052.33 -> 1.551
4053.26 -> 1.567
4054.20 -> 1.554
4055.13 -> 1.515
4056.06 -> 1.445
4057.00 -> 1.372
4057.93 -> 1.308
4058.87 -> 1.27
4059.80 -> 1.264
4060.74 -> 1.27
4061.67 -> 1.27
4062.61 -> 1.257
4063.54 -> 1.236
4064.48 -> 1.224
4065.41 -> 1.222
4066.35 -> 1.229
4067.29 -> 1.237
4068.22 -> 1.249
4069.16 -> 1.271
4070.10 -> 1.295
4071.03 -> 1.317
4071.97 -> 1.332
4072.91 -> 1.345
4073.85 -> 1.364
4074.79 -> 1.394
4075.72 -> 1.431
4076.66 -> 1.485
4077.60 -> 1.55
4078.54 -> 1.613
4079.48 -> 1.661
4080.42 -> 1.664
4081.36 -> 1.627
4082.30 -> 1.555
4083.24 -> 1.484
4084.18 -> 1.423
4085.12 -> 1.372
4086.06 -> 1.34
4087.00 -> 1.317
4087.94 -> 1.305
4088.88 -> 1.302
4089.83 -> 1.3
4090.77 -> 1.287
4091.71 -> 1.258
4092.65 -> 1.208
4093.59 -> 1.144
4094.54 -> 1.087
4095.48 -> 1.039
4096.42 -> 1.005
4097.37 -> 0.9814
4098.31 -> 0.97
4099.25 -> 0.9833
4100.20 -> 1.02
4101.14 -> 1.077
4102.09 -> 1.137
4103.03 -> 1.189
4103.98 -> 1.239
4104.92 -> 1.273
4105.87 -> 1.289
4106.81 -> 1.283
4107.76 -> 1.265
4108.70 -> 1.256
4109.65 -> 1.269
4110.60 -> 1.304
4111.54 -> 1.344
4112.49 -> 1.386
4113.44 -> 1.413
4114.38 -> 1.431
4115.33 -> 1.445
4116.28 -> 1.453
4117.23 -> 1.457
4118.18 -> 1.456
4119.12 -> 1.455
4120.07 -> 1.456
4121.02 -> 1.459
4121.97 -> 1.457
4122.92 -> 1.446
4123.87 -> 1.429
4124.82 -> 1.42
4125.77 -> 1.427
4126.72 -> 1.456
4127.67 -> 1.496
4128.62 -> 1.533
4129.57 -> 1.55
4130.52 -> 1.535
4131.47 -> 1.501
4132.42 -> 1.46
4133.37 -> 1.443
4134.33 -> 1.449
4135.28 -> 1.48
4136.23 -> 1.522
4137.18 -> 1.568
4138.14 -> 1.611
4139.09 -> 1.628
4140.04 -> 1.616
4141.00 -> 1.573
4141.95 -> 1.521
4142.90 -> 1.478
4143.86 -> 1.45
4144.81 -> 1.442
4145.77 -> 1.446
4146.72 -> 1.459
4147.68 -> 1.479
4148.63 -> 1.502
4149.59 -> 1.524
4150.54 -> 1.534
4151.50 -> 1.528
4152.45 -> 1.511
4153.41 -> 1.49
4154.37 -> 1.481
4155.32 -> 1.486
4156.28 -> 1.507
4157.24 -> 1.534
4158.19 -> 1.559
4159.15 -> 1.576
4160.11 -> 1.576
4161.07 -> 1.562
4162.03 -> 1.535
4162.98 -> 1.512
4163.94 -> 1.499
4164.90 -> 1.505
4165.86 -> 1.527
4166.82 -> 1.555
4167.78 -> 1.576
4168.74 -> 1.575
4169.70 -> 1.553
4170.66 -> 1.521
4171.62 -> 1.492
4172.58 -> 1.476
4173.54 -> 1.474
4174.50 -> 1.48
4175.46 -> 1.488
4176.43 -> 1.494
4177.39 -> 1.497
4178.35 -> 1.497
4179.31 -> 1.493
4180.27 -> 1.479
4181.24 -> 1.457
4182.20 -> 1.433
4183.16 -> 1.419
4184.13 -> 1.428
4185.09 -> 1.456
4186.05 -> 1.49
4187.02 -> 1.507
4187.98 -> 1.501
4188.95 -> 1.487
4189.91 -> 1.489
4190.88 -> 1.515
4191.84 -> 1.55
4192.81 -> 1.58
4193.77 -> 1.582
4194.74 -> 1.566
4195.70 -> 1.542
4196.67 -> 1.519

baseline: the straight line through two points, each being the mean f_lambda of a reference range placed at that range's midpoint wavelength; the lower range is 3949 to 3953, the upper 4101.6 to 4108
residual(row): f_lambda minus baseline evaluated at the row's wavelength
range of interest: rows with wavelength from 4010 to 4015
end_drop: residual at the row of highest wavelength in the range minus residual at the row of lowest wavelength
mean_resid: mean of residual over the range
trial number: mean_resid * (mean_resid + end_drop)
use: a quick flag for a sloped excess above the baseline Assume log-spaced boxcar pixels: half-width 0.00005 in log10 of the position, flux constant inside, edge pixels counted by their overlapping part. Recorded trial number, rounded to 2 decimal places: 0.12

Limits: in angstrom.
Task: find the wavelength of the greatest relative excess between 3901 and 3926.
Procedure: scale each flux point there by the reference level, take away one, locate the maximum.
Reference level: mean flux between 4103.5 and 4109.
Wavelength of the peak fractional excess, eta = 3916.56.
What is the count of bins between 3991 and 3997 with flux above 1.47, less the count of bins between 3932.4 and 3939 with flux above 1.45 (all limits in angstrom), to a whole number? 0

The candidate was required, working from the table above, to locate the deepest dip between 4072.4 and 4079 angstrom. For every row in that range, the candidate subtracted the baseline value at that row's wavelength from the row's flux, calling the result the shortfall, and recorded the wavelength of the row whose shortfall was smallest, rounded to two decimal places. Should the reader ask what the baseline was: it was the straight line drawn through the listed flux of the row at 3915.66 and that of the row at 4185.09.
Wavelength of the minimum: 4072.91 angstrom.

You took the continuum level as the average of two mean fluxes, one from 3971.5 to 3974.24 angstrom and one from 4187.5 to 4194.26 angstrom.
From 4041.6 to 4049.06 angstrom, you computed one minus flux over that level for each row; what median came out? -0.327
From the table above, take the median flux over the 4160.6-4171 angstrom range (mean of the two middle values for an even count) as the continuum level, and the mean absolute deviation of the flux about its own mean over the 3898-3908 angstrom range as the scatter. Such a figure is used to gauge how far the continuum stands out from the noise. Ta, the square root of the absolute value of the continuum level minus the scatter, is 1.21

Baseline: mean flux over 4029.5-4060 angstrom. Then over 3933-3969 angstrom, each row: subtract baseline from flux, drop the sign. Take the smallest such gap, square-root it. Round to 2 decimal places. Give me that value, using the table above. 0.43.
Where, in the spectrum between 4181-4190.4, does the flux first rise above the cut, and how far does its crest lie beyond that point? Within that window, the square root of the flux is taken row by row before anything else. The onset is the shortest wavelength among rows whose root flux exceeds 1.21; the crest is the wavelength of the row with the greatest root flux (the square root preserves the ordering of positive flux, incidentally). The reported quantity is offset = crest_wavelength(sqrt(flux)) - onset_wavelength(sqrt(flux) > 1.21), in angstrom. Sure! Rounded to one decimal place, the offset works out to 1.0 angstrom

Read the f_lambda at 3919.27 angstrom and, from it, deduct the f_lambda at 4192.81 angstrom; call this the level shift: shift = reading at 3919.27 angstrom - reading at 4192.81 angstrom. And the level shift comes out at -0.34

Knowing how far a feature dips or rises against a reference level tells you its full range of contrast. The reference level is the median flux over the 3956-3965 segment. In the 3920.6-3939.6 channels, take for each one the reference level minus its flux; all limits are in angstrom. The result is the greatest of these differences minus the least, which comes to 0.38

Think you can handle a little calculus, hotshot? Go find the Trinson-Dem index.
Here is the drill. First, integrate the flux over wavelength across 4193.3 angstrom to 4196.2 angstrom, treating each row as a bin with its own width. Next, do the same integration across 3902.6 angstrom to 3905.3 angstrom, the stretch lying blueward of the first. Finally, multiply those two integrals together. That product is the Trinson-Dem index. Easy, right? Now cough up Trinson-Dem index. 14.9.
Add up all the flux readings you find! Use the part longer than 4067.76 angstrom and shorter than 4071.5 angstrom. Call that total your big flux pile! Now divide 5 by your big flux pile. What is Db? 1.0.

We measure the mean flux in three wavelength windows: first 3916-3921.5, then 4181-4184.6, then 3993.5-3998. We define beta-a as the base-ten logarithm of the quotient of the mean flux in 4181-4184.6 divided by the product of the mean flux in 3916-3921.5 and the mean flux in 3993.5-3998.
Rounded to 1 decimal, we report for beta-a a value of -0.1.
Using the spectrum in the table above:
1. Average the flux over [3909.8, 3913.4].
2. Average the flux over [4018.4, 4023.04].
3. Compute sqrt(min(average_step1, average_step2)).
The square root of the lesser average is 1.09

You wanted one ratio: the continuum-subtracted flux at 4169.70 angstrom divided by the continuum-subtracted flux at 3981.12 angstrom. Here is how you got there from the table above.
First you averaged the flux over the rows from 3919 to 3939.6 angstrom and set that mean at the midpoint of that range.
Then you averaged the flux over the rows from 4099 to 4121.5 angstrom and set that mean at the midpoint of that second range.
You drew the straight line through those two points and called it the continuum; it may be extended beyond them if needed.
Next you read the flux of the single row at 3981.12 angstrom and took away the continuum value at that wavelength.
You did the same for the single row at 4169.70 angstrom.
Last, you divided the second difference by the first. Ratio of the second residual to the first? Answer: 1.4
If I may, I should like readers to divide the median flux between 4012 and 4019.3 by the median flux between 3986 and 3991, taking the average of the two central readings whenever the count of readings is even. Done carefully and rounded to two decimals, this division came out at 1.29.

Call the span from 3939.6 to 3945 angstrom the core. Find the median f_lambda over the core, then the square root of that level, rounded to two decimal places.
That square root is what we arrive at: 1.10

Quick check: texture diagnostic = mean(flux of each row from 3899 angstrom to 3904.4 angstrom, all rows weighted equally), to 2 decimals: 1.13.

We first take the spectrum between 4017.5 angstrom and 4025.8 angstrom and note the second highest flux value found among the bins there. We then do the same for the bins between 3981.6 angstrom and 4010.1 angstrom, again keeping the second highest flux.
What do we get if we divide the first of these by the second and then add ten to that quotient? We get 11.1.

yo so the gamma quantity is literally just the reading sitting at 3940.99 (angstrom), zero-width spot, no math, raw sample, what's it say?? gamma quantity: 1.136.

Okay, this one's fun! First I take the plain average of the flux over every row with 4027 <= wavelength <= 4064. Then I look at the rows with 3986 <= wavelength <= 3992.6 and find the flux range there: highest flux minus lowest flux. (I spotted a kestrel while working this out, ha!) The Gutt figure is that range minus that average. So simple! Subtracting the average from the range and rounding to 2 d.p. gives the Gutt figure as -1.31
